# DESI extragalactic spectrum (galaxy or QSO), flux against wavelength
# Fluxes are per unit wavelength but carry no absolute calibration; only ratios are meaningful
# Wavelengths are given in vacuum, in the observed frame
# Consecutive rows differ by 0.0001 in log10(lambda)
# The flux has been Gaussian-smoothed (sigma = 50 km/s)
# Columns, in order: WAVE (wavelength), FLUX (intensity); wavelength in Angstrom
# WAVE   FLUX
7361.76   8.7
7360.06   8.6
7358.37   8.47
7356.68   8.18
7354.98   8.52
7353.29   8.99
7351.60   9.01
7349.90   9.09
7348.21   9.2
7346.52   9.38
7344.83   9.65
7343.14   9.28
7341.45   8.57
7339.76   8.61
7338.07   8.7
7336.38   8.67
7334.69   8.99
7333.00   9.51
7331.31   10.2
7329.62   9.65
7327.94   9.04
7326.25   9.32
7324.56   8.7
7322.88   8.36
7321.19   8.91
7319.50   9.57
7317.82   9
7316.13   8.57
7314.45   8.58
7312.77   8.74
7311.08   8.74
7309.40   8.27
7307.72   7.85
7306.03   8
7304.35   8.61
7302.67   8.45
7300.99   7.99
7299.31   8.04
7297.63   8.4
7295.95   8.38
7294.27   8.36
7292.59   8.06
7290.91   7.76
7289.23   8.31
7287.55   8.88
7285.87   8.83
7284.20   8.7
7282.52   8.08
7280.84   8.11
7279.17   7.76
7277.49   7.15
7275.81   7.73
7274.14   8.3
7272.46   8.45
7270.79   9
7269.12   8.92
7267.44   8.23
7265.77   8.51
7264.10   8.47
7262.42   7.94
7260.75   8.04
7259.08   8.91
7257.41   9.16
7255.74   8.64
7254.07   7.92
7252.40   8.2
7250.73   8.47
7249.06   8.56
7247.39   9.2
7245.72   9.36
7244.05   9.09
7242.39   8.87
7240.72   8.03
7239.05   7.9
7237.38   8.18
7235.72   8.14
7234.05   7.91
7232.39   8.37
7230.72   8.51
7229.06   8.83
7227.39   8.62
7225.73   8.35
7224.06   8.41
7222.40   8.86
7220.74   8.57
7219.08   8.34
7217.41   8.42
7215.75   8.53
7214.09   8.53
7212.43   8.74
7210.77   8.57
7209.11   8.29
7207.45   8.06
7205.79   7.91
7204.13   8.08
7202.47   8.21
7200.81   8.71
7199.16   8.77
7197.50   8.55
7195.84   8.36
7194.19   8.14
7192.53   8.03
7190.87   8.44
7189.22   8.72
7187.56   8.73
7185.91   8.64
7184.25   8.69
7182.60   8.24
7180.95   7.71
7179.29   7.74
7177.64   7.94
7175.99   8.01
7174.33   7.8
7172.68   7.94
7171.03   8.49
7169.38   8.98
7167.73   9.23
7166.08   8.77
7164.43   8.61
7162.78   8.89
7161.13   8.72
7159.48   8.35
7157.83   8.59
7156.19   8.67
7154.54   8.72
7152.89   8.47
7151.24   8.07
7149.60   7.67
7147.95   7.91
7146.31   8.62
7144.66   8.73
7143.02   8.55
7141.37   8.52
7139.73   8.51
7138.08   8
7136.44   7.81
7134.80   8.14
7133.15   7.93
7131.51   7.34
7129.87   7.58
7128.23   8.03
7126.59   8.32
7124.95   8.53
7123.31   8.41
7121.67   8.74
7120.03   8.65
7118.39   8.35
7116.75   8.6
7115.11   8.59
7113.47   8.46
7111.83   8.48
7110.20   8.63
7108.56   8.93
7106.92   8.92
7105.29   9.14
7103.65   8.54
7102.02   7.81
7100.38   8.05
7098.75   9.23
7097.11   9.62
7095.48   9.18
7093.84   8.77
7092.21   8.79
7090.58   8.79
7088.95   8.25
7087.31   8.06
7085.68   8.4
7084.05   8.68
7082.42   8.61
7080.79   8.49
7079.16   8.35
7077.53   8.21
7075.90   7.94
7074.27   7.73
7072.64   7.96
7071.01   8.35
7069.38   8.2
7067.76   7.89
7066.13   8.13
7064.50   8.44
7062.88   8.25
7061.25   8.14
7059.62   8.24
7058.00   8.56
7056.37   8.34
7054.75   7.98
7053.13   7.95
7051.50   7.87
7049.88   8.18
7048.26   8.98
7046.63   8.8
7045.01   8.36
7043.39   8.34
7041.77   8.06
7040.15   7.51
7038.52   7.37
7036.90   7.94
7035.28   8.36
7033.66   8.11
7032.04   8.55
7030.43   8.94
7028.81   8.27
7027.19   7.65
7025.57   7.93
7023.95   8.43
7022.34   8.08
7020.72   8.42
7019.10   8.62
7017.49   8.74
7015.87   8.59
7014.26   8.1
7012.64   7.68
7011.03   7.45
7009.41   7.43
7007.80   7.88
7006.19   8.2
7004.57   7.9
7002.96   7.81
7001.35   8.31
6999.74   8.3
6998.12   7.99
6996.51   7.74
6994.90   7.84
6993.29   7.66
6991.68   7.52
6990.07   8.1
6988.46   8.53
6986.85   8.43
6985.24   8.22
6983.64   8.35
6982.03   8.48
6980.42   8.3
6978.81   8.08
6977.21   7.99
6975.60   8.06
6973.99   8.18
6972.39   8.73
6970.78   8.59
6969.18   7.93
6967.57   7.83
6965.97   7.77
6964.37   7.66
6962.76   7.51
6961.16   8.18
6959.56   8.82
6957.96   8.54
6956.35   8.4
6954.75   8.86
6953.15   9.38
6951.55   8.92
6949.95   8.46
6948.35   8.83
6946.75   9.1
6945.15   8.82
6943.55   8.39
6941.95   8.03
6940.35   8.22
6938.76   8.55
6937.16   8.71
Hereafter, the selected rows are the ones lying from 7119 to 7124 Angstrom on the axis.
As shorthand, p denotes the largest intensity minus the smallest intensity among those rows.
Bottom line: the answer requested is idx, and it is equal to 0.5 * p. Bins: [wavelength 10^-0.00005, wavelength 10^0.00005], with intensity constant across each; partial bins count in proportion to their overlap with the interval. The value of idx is 0.165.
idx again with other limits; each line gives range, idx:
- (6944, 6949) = 0.140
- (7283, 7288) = 0.090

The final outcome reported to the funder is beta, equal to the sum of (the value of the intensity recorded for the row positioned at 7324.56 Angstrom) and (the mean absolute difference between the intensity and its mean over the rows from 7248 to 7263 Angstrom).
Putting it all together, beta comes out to 9.1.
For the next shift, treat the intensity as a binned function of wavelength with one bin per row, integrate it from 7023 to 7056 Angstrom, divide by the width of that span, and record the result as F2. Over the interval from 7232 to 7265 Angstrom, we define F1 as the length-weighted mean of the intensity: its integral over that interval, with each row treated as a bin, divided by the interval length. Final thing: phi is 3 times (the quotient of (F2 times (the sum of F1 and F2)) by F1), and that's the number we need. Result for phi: 48.3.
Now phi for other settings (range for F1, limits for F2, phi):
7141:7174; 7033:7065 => 48.2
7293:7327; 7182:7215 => 50.2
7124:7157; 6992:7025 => 47.8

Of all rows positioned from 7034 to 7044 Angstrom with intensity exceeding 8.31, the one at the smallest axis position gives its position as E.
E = 7035.28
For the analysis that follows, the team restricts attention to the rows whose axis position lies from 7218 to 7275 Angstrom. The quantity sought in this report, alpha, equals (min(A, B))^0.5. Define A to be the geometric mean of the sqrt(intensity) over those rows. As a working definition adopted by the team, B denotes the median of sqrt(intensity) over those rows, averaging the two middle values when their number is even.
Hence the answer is 1.71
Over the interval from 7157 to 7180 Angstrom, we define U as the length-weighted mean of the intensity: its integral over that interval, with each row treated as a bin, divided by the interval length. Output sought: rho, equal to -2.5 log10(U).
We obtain -2.32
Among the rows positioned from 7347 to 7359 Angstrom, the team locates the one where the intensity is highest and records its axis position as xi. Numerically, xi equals 7348.21 Angstrom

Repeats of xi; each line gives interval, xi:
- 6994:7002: 7001.35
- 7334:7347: 7344.83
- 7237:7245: 7244.05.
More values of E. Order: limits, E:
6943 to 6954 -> 6943.55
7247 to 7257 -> 7247.39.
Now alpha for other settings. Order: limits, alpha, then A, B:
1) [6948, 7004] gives 1.69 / 2.87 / 2.87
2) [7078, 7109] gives 1.72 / 2.94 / 2.95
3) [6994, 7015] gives 1.68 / 2.81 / 2.81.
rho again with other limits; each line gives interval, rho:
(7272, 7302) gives -2.28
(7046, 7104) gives -2.31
